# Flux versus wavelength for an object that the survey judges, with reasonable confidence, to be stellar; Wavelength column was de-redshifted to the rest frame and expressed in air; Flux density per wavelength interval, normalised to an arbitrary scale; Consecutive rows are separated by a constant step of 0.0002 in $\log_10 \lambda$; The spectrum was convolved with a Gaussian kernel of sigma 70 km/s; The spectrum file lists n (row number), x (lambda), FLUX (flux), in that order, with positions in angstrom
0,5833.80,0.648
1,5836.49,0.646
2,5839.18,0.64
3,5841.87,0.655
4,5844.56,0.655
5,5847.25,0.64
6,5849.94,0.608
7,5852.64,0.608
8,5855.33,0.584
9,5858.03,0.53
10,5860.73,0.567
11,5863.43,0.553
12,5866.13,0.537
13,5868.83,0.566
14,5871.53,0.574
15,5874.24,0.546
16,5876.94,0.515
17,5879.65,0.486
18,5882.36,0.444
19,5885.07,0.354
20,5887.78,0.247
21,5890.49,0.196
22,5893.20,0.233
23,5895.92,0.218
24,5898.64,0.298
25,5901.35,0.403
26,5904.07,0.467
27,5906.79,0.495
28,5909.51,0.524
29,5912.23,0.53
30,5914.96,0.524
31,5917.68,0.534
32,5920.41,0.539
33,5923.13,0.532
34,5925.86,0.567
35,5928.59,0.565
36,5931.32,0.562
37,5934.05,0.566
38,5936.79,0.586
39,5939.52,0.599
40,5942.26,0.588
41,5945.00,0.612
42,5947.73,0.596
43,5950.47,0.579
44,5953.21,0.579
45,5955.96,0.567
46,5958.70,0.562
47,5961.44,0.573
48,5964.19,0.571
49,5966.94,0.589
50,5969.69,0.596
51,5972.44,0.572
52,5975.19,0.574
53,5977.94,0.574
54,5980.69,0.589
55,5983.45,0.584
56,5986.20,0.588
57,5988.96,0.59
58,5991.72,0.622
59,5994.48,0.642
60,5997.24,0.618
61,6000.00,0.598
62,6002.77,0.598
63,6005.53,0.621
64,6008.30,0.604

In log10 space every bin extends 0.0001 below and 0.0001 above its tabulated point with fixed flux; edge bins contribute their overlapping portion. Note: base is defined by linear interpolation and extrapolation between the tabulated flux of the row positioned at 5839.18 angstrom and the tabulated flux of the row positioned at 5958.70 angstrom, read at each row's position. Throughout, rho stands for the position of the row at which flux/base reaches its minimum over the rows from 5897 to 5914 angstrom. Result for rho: 5898.64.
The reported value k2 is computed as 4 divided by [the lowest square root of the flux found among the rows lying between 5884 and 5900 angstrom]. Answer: 9.0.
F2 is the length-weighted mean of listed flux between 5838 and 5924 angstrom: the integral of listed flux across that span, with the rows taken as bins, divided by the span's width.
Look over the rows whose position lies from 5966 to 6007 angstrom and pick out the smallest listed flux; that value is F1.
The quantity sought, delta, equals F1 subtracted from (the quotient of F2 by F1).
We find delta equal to 0.29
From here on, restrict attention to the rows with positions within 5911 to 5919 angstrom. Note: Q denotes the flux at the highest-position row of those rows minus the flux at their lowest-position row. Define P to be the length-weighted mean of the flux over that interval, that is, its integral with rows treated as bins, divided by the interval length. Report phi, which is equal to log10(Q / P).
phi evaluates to -2.1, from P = 0.529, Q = 0.004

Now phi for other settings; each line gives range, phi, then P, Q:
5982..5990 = -2.0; 0.587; 0.006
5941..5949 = -1.9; 0.599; 0.008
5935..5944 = -2.5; 0.590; 0.002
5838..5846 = -1.6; 0.650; 0.015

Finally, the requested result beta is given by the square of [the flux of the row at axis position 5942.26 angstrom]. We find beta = 0.35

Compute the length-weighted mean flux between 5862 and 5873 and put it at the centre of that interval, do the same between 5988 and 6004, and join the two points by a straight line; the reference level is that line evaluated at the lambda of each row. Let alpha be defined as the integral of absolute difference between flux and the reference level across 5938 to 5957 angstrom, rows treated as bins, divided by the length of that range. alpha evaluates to 0.013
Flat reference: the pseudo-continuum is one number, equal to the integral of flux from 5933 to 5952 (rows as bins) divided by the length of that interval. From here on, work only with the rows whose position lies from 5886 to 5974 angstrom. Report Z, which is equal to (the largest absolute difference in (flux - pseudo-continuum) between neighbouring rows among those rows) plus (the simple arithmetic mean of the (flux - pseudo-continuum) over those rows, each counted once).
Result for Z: 0.021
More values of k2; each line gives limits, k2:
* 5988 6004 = 5.2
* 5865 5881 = 5.7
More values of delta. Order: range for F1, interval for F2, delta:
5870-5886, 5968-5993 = 1.31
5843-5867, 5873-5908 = 0.18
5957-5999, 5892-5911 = 0.11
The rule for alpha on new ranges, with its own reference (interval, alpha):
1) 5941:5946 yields 0.011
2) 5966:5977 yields 0.019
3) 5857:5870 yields 0.013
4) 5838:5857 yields 0.077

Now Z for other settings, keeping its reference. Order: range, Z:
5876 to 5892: -0.109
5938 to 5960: 0.020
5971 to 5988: 0.005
